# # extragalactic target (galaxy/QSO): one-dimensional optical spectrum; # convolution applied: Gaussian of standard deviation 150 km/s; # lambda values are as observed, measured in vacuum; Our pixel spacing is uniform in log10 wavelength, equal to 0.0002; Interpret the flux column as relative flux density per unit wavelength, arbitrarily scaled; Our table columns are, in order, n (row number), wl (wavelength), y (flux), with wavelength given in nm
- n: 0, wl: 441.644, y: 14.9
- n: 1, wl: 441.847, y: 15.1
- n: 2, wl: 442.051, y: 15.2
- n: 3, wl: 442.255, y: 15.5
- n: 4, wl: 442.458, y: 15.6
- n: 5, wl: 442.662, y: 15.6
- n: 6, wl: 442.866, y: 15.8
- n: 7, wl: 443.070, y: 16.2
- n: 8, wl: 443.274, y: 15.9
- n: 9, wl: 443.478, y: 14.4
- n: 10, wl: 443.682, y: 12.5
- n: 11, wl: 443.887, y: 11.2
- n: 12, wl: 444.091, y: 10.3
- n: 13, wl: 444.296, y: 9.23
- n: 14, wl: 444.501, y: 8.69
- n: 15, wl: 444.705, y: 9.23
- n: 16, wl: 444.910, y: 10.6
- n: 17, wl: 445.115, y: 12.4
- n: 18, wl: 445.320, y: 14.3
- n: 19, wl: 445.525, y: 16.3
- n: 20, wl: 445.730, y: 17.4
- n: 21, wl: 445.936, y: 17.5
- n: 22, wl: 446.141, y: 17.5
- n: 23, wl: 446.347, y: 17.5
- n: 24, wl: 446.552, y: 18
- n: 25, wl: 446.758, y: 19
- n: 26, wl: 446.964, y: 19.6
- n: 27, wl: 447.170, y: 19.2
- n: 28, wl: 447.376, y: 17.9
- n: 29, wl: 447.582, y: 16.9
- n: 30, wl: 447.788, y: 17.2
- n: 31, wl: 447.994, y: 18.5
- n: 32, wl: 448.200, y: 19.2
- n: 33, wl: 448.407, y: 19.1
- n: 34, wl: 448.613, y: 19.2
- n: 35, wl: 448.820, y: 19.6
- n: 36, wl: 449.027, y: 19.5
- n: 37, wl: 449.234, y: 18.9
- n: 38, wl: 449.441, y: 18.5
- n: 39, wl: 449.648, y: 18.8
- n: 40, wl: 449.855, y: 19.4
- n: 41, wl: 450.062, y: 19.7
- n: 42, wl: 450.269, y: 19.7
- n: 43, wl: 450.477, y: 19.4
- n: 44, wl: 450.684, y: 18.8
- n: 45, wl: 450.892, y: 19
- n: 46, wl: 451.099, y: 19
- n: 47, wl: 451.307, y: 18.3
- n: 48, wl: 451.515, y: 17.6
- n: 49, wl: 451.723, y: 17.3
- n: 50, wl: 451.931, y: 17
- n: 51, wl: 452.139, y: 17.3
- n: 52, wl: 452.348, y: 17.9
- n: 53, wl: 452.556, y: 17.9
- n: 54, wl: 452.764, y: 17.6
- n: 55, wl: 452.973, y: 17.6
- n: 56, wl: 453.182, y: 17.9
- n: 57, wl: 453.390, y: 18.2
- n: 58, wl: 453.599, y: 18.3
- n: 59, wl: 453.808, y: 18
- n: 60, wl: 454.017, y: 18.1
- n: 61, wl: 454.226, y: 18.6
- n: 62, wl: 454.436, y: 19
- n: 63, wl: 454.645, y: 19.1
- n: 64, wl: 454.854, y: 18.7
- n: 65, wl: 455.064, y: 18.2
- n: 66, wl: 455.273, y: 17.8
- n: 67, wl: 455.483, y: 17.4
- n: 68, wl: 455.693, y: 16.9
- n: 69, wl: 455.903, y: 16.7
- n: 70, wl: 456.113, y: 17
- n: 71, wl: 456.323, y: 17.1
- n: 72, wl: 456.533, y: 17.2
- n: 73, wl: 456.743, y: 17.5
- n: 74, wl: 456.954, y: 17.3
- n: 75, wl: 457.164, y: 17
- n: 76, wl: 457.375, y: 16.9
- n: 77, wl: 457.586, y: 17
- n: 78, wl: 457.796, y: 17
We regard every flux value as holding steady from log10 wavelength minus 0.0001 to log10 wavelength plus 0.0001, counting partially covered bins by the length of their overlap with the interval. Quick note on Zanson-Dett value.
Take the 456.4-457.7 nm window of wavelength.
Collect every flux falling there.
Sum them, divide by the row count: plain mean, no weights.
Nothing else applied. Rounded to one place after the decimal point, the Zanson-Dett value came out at 17.2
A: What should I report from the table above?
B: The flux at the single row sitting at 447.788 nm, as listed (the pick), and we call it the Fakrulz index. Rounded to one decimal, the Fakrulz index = 17.2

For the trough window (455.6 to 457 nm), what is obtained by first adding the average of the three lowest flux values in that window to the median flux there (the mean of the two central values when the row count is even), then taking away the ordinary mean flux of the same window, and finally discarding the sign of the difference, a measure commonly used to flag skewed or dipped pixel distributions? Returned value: 16.87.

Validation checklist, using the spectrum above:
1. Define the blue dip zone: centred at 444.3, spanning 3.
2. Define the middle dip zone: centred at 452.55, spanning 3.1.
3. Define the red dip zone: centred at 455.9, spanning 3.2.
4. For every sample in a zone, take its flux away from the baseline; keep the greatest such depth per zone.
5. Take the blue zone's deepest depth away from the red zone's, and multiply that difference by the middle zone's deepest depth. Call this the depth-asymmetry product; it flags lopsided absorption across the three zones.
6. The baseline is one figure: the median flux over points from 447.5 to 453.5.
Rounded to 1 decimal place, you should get -12.0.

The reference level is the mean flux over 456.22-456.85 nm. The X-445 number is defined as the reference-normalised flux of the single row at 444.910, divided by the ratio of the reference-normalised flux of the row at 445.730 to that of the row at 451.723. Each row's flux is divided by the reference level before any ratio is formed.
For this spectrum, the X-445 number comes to 0.61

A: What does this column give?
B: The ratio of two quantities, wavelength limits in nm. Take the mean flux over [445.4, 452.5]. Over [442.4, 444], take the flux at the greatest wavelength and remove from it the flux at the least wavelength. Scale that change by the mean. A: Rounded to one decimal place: -0.2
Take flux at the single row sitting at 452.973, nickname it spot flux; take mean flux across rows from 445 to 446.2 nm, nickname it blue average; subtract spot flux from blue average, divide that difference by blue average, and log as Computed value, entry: -0.11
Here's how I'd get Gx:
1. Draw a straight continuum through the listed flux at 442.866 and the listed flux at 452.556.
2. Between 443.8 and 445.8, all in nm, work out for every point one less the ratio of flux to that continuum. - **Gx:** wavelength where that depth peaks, 444.501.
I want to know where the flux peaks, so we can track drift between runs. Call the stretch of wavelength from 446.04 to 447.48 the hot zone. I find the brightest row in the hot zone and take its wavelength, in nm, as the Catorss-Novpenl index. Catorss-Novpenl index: 446.964 nm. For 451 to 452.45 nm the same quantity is 451.099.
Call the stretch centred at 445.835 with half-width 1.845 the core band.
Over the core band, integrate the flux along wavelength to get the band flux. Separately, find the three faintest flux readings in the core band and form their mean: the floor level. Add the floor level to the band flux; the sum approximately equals 65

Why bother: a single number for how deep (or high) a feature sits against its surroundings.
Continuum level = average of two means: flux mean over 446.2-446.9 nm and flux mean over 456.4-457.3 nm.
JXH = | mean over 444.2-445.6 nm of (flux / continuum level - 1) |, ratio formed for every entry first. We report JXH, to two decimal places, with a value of 0.35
